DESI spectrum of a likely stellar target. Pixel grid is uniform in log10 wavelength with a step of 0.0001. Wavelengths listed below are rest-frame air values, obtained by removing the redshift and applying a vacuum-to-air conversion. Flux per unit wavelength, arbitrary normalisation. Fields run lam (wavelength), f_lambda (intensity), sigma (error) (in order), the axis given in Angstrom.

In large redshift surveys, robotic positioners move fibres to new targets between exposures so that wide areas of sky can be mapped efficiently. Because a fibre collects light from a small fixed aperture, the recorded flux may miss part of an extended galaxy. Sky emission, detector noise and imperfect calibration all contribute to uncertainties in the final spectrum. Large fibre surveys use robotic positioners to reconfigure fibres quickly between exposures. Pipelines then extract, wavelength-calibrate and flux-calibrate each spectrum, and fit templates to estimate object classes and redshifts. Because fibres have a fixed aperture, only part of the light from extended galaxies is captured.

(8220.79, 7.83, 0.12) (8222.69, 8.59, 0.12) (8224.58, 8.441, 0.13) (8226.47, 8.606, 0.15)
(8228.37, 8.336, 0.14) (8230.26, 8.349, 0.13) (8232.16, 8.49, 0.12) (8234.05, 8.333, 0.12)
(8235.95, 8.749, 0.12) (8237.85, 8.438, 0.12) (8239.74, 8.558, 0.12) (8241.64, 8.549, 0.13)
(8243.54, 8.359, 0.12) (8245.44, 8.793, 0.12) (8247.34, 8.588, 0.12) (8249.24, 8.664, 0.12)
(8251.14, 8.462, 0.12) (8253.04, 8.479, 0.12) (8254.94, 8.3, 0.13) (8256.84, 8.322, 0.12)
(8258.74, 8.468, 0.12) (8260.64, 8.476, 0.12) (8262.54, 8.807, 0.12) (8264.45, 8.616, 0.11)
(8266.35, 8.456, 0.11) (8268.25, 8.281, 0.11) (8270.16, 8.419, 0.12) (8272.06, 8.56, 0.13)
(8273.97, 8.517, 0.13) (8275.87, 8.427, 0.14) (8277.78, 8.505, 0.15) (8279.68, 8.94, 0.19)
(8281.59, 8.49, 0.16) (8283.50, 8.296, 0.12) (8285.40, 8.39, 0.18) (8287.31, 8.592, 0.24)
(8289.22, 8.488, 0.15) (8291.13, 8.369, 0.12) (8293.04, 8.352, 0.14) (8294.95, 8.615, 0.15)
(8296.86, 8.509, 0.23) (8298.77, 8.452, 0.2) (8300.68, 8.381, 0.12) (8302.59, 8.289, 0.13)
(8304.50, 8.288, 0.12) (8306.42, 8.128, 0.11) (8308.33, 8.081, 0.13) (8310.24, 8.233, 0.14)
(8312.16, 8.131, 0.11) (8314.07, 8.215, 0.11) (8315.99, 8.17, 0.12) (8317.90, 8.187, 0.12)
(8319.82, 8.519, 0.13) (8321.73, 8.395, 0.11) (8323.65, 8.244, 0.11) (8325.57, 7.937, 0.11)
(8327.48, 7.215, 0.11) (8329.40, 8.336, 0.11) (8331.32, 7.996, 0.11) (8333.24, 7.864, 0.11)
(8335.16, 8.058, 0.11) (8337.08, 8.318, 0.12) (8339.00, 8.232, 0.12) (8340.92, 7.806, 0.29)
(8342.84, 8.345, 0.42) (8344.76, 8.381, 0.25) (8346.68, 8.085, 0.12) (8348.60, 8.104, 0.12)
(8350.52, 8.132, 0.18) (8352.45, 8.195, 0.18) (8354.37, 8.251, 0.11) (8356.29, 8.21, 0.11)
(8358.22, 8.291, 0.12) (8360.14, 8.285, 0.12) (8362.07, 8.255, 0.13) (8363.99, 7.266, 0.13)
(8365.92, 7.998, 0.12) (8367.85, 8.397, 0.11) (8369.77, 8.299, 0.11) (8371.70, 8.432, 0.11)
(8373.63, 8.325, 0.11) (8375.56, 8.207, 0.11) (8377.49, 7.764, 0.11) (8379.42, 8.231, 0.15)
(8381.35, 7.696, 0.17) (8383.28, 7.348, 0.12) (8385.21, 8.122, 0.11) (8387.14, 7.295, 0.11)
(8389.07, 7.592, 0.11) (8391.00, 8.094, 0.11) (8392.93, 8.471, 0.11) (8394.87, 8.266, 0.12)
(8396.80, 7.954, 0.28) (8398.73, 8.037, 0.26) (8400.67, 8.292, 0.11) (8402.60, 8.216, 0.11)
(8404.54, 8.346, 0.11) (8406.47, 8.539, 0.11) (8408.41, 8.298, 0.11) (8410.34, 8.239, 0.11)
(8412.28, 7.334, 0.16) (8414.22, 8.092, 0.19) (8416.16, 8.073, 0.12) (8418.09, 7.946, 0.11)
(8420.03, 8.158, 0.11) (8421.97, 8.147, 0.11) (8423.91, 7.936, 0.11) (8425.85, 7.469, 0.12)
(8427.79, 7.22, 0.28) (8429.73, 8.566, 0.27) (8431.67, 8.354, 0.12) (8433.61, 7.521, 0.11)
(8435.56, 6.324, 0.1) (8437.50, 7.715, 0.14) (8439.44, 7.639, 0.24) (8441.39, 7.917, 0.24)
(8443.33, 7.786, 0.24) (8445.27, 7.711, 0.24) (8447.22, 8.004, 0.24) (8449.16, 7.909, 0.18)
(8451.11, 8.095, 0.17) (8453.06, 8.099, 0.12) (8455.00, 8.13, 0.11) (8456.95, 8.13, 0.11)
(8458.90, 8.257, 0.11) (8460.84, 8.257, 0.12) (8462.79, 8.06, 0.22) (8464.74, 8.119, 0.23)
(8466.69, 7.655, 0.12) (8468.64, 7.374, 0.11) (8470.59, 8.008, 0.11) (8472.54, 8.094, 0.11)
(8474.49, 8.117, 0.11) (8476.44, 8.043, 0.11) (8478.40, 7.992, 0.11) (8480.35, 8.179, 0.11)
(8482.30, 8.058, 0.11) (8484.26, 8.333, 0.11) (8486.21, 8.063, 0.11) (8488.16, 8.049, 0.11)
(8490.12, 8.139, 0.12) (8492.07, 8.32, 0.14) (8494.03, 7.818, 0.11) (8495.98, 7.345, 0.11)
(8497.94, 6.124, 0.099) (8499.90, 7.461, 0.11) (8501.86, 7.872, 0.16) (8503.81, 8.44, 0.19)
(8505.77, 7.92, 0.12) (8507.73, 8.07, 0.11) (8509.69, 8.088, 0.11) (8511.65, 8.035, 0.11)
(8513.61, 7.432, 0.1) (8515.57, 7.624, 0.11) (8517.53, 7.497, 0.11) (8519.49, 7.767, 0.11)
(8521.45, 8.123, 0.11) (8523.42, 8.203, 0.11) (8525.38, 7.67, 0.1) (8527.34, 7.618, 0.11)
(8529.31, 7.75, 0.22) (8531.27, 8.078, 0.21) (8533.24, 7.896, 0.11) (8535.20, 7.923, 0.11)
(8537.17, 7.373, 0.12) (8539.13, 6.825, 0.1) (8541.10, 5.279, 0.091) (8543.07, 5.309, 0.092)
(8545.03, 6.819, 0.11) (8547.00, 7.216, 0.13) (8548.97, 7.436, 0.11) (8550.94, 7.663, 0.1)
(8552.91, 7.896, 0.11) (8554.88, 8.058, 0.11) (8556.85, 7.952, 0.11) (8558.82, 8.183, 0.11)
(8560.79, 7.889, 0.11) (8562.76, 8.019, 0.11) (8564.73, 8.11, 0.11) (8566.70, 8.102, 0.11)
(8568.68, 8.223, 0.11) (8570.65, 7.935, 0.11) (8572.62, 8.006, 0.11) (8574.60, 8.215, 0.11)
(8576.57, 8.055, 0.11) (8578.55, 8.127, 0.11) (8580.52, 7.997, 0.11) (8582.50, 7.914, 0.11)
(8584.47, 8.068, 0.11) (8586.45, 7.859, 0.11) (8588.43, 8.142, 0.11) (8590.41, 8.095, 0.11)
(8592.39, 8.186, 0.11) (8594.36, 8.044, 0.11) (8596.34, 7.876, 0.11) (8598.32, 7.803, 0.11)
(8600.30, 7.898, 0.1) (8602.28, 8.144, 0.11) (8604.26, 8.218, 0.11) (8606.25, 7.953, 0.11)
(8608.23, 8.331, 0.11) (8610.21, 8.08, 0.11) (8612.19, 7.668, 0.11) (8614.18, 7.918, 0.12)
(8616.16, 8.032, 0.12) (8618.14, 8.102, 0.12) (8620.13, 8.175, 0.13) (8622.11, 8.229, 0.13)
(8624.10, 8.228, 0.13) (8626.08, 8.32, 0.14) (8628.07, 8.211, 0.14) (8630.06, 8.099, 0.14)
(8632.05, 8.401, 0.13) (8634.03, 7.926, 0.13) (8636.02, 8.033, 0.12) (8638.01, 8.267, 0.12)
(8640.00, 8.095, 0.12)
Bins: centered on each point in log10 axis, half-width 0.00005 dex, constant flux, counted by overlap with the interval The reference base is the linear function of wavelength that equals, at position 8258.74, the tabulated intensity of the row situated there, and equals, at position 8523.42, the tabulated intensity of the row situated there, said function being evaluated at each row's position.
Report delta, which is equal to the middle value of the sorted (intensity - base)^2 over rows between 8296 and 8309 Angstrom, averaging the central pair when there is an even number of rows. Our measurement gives 0.018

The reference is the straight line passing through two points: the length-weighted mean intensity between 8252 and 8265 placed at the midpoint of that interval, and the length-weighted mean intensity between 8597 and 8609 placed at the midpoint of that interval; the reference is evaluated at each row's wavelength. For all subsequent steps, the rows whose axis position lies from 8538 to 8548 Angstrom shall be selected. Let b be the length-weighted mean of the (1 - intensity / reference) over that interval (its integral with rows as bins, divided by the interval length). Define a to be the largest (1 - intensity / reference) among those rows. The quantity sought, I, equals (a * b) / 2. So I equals 0.0391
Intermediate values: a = 0.35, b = 0.223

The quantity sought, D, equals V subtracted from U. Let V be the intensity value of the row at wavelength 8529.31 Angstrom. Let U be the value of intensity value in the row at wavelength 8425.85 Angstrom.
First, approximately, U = 7.469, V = 7.75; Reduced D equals -0.3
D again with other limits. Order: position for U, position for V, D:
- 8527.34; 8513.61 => 0.2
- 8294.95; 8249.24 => 0.0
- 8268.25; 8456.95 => 0.2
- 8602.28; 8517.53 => 0.6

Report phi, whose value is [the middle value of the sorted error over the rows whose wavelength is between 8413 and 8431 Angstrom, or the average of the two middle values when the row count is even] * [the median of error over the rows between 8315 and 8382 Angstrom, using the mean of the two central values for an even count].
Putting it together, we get 0.0144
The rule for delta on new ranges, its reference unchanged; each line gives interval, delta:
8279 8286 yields 0.012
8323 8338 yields 0.135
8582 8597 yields 0.007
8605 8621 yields 0.017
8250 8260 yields 0.000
